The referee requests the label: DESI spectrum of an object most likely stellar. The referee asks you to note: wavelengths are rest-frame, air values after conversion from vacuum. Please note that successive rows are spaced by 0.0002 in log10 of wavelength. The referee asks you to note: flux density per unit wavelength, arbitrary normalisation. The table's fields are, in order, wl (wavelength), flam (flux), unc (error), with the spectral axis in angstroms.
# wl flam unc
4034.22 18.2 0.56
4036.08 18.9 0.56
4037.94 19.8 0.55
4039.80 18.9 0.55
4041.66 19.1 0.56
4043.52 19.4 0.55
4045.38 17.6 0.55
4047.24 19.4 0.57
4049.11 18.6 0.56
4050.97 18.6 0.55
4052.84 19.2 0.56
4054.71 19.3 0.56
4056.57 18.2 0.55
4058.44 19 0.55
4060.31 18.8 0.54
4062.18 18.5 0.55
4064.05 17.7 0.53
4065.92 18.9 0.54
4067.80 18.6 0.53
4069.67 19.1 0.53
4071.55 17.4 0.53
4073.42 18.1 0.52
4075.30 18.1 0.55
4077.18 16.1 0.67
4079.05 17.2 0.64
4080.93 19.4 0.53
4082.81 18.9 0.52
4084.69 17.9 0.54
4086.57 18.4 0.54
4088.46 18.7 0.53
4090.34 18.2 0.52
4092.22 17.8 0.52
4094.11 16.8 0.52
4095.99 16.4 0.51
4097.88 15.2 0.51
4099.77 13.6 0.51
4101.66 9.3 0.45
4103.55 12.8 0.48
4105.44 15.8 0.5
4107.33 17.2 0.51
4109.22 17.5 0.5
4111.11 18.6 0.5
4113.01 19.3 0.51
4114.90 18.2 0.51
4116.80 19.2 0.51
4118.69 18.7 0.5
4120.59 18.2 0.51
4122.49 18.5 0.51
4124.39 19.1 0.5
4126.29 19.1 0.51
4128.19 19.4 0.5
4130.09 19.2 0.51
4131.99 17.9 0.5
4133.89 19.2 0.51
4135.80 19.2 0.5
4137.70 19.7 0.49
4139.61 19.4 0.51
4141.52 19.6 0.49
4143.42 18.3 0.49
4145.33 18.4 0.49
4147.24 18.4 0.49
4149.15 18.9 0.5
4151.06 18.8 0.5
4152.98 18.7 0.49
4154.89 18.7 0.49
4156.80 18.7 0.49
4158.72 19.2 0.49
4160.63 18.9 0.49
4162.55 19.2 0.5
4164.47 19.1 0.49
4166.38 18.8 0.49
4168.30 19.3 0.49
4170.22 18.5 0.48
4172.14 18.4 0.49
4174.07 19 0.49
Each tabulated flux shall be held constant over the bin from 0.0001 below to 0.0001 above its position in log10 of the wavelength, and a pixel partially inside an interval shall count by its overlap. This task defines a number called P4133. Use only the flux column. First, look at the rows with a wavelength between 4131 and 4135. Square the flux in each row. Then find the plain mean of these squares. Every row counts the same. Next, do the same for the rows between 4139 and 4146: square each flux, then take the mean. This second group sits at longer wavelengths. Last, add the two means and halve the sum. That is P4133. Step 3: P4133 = 352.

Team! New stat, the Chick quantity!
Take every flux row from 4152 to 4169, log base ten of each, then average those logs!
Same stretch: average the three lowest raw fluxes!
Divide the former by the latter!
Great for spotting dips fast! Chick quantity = 0.0683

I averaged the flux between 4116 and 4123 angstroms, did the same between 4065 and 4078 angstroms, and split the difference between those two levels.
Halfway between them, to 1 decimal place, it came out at 18.3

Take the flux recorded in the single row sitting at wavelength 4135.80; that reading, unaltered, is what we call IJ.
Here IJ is 19.2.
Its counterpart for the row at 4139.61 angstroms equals 19.4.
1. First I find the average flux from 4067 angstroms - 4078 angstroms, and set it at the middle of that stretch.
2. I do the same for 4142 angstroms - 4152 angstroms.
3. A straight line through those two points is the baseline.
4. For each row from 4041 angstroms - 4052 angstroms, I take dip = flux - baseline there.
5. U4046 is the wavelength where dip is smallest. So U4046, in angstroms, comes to 4045.38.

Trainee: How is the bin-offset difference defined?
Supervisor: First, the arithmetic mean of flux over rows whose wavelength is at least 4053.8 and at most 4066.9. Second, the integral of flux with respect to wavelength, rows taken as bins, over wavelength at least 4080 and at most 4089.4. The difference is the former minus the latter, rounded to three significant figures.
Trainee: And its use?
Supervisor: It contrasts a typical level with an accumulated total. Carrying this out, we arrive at -157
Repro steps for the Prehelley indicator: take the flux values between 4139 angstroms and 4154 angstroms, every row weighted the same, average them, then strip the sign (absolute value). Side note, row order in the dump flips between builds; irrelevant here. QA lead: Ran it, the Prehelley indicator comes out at 18.8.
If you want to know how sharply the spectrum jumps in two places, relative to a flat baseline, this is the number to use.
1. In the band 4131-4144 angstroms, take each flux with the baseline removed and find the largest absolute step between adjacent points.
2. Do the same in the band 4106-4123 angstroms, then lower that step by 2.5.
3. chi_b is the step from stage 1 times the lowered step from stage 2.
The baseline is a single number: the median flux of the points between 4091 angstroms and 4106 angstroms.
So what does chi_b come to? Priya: -1.82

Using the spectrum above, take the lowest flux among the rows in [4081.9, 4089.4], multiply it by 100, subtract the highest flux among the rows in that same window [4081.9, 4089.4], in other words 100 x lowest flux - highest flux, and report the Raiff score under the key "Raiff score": 1771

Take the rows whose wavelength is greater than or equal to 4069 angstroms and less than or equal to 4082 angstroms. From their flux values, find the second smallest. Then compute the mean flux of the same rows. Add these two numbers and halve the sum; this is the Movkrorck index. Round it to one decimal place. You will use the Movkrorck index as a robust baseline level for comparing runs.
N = 17.6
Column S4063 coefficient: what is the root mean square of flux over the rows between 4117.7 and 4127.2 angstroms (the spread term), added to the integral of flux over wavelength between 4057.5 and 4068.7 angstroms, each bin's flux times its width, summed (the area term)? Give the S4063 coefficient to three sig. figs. 227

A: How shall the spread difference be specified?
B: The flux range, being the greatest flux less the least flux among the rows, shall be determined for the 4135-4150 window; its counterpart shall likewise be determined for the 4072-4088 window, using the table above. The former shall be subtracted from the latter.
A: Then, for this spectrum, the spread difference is 2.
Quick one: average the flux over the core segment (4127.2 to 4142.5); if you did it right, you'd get 19.2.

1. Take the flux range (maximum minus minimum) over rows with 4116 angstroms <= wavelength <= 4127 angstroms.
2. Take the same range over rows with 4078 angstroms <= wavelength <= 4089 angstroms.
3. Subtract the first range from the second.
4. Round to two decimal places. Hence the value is 1.20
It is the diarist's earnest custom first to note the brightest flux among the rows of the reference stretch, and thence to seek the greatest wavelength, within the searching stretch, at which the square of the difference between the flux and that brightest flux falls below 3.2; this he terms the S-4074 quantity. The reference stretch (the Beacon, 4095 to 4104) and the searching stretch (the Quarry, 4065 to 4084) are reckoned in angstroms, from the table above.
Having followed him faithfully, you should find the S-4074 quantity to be 4079.05 angstroms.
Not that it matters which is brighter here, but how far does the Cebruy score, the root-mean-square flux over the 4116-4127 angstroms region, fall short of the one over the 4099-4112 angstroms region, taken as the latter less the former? -3.5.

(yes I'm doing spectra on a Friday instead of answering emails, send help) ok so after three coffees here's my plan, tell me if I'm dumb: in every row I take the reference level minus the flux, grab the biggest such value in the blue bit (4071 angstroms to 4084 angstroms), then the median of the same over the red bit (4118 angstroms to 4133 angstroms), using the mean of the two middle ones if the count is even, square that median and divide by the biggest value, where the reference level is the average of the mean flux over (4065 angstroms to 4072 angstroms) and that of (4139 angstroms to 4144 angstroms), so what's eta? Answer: 0.00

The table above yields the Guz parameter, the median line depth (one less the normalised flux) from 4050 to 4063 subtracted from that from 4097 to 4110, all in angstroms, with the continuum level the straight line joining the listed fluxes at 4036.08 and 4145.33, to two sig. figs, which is 0.18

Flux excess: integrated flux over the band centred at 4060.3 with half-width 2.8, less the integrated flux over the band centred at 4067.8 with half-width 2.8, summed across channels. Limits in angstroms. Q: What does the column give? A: -1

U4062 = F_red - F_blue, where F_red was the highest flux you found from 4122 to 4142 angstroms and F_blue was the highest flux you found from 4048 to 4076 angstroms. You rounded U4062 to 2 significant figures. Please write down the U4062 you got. 0.40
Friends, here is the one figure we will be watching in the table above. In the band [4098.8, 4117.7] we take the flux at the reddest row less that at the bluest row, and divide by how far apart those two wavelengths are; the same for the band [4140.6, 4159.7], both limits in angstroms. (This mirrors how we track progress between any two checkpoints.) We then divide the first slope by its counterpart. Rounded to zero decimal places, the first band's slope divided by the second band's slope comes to -14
